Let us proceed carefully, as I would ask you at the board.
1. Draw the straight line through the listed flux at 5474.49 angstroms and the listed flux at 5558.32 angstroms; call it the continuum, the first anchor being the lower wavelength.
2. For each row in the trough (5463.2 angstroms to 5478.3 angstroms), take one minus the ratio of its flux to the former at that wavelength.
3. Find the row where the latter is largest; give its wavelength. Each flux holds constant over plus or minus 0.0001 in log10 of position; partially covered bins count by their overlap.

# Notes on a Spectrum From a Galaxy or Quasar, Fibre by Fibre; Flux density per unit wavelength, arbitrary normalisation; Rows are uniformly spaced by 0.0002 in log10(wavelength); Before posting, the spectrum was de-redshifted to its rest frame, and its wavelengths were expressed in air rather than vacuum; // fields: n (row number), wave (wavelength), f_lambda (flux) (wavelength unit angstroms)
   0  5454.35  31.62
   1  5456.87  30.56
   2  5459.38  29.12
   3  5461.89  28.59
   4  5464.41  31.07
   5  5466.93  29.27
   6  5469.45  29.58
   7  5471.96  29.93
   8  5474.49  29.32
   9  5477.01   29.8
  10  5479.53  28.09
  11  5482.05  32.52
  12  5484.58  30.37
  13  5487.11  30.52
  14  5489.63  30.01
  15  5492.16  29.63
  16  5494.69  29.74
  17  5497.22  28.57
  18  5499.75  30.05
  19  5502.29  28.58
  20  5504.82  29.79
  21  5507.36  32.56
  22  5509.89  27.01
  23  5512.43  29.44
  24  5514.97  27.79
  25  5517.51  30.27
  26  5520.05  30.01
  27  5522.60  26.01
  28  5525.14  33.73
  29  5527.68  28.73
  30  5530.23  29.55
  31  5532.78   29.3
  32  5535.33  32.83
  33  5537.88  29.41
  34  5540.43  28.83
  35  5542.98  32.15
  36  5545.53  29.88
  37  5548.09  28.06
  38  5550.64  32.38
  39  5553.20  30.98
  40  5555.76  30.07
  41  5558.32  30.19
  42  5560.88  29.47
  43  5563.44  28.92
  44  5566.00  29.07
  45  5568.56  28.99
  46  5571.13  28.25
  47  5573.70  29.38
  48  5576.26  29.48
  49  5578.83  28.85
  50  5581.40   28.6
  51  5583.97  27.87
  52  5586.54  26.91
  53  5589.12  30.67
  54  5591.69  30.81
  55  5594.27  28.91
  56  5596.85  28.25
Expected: 5474.49 angstroms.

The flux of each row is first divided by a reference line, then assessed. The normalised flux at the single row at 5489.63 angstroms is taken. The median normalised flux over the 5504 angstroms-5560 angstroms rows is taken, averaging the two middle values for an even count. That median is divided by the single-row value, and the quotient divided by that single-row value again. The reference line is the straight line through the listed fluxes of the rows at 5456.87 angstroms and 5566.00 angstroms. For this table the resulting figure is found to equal 1.01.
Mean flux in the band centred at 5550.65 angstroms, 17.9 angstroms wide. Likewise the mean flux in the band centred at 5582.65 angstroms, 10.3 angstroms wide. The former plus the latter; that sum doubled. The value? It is 117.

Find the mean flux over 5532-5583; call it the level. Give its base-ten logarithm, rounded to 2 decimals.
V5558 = 1.47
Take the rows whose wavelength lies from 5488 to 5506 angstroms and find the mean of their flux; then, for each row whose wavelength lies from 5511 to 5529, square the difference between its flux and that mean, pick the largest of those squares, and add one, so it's 19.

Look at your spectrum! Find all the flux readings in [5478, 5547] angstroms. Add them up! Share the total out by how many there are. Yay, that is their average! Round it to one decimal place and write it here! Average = 29.8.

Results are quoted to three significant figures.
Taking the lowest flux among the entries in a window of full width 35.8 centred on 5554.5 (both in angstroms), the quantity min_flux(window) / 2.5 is 11.2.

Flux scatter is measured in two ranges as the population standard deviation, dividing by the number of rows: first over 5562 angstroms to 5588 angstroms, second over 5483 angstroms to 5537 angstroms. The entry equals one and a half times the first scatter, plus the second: 2.85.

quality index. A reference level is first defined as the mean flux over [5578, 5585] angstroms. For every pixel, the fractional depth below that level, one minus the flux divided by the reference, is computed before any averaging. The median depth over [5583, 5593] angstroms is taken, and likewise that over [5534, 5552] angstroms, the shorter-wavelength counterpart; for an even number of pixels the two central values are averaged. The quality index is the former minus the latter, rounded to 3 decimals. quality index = 0.021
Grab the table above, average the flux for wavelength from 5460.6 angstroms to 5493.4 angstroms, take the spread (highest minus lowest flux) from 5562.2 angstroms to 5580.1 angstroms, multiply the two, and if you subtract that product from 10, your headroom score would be -27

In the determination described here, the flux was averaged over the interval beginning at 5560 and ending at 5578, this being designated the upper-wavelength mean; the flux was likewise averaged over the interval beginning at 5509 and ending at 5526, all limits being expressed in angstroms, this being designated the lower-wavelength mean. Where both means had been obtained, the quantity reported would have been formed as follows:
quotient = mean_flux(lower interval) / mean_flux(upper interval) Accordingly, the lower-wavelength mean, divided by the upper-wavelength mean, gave 1.00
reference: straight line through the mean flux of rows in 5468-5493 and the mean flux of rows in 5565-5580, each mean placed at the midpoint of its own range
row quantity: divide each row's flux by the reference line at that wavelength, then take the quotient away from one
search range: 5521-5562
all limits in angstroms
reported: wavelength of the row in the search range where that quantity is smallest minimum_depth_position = 5525.14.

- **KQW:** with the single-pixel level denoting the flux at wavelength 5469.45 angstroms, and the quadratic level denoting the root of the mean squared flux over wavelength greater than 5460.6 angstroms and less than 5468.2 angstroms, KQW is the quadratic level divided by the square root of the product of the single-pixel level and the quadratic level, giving 1.00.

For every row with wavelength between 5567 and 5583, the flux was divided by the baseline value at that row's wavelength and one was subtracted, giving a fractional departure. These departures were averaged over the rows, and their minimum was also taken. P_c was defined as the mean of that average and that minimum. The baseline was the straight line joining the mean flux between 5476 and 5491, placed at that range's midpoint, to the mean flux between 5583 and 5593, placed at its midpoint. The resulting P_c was -0.02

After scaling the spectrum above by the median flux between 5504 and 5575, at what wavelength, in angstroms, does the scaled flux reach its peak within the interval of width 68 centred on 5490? 5507.36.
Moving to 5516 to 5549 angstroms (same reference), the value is 5525.14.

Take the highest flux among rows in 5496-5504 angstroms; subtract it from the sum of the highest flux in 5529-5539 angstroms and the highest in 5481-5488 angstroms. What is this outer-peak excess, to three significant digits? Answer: 35.3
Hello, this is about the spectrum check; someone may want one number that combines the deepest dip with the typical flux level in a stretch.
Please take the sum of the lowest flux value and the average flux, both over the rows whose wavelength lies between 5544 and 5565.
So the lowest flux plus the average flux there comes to 58.1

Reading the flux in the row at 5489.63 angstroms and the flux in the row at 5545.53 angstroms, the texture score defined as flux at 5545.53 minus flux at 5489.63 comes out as -0.1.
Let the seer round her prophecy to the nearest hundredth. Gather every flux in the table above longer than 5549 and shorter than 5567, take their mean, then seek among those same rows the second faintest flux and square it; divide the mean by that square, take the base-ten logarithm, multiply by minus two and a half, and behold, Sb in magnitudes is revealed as 3.62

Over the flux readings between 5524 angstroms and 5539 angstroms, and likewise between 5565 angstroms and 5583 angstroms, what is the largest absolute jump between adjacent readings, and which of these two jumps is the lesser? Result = 1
